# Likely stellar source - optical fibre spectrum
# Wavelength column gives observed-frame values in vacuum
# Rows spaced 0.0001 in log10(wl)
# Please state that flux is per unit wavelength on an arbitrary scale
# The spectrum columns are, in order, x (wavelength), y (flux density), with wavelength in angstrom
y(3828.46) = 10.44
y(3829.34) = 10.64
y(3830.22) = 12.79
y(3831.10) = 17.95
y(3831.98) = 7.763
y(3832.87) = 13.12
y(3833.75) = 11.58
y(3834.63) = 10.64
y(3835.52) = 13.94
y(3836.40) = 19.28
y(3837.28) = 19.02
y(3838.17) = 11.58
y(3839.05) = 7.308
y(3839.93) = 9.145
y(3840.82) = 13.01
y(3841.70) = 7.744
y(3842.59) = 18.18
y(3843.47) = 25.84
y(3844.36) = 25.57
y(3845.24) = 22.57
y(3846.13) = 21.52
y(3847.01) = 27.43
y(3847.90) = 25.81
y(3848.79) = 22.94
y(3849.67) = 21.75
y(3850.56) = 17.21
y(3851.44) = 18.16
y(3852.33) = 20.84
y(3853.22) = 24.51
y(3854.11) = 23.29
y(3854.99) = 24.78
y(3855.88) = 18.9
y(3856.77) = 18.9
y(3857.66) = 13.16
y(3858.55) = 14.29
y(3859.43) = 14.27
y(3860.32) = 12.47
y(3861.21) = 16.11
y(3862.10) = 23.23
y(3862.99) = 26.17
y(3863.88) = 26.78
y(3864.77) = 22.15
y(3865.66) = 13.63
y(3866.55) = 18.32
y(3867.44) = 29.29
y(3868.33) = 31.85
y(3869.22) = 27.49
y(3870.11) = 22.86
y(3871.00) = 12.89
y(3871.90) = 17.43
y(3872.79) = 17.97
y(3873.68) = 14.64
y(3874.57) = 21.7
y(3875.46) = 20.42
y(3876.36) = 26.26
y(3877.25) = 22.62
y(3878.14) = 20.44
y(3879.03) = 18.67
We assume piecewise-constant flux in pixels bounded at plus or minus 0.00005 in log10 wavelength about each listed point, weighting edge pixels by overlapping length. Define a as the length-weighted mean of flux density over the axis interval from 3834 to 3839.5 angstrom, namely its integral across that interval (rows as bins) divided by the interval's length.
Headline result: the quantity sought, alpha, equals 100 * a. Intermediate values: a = 14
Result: 1356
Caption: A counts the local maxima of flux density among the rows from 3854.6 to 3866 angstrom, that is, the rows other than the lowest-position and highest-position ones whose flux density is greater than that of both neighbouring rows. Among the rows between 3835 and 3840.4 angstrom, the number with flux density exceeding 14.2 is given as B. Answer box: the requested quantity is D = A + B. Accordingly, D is 4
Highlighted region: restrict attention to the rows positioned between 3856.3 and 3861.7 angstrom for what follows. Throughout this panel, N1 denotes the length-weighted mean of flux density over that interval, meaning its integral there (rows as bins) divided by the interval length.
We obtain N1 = 15.0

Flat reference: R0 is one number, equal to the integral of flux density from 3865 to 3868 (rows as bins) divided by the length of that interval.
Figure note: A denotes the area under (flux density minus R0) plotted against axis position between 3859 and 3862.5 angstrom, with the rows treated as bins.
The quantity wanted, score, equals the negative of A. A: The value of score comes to 16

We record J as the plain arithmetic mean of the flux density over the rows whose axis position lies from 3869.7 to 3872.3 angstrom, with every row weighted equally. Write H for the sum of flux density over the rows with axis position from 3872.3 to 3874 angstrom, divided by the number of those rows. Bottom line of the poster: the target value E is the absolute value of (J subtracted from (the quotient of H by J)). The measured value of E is 17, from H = 16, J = 18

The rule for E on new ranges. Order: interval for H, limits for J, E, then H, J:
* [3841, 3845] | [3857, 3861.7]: 13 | 19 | 14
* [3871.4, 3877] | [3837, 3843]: 11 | 20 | 12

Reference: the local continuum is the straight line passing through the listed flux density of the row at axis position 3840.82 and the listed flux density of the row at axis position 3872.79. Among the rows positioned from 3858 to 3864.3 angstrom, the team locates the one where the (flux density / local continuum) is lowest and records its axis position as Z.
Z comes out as 3860.32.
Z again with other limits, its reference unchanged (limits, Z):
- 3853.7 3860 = 3857.66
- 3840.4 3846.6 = 3841.70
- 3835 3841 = 3839.05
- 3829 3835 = 3831.98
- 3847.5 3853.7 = 3850.56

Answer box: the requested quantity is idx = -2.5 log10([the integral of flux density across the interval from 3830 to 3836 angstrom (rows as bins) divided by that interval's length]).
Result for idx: -2.7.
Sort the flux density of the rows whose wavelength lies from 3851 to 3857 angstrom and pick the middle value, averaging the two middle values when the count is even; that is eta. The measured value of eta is 20.8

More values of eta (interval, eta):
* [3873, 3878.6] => 21.1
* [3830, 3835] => 12.2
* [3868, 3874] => 18.0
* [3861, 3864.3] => 24.7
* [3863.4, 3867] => 20.2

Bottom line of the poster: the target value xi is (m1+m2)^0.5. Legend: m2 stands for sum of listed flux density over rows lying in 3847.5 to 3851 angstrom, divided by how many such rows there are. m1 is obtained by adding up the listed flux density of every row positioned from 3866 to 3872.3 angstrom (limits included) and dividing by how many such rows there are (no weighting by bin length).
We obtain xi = 6.7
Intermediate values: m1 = 22.9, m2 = 22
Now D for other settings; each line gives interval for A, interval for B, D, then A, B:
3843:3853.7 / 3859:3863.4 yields 5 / 1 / 4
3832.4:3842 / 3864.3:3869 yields 6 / 2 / 4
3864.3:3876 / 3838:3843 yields 4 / 3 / 1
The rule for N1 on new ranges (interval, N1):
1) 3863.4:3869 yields 23.8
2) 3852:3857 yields 22.0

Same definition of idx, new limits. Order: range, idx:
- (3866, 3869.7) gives -3.6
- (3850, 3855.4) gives -3.3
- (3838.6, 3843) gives -2.6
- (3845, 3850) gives -3.4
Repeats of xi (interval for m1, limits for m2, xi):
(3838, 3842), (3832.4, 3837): 4.8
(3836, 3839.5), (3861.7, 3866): 6.1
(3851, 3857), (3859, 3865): 6.4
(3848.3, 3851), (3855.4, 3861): 6.0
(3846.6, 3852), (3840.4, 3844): 6.2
